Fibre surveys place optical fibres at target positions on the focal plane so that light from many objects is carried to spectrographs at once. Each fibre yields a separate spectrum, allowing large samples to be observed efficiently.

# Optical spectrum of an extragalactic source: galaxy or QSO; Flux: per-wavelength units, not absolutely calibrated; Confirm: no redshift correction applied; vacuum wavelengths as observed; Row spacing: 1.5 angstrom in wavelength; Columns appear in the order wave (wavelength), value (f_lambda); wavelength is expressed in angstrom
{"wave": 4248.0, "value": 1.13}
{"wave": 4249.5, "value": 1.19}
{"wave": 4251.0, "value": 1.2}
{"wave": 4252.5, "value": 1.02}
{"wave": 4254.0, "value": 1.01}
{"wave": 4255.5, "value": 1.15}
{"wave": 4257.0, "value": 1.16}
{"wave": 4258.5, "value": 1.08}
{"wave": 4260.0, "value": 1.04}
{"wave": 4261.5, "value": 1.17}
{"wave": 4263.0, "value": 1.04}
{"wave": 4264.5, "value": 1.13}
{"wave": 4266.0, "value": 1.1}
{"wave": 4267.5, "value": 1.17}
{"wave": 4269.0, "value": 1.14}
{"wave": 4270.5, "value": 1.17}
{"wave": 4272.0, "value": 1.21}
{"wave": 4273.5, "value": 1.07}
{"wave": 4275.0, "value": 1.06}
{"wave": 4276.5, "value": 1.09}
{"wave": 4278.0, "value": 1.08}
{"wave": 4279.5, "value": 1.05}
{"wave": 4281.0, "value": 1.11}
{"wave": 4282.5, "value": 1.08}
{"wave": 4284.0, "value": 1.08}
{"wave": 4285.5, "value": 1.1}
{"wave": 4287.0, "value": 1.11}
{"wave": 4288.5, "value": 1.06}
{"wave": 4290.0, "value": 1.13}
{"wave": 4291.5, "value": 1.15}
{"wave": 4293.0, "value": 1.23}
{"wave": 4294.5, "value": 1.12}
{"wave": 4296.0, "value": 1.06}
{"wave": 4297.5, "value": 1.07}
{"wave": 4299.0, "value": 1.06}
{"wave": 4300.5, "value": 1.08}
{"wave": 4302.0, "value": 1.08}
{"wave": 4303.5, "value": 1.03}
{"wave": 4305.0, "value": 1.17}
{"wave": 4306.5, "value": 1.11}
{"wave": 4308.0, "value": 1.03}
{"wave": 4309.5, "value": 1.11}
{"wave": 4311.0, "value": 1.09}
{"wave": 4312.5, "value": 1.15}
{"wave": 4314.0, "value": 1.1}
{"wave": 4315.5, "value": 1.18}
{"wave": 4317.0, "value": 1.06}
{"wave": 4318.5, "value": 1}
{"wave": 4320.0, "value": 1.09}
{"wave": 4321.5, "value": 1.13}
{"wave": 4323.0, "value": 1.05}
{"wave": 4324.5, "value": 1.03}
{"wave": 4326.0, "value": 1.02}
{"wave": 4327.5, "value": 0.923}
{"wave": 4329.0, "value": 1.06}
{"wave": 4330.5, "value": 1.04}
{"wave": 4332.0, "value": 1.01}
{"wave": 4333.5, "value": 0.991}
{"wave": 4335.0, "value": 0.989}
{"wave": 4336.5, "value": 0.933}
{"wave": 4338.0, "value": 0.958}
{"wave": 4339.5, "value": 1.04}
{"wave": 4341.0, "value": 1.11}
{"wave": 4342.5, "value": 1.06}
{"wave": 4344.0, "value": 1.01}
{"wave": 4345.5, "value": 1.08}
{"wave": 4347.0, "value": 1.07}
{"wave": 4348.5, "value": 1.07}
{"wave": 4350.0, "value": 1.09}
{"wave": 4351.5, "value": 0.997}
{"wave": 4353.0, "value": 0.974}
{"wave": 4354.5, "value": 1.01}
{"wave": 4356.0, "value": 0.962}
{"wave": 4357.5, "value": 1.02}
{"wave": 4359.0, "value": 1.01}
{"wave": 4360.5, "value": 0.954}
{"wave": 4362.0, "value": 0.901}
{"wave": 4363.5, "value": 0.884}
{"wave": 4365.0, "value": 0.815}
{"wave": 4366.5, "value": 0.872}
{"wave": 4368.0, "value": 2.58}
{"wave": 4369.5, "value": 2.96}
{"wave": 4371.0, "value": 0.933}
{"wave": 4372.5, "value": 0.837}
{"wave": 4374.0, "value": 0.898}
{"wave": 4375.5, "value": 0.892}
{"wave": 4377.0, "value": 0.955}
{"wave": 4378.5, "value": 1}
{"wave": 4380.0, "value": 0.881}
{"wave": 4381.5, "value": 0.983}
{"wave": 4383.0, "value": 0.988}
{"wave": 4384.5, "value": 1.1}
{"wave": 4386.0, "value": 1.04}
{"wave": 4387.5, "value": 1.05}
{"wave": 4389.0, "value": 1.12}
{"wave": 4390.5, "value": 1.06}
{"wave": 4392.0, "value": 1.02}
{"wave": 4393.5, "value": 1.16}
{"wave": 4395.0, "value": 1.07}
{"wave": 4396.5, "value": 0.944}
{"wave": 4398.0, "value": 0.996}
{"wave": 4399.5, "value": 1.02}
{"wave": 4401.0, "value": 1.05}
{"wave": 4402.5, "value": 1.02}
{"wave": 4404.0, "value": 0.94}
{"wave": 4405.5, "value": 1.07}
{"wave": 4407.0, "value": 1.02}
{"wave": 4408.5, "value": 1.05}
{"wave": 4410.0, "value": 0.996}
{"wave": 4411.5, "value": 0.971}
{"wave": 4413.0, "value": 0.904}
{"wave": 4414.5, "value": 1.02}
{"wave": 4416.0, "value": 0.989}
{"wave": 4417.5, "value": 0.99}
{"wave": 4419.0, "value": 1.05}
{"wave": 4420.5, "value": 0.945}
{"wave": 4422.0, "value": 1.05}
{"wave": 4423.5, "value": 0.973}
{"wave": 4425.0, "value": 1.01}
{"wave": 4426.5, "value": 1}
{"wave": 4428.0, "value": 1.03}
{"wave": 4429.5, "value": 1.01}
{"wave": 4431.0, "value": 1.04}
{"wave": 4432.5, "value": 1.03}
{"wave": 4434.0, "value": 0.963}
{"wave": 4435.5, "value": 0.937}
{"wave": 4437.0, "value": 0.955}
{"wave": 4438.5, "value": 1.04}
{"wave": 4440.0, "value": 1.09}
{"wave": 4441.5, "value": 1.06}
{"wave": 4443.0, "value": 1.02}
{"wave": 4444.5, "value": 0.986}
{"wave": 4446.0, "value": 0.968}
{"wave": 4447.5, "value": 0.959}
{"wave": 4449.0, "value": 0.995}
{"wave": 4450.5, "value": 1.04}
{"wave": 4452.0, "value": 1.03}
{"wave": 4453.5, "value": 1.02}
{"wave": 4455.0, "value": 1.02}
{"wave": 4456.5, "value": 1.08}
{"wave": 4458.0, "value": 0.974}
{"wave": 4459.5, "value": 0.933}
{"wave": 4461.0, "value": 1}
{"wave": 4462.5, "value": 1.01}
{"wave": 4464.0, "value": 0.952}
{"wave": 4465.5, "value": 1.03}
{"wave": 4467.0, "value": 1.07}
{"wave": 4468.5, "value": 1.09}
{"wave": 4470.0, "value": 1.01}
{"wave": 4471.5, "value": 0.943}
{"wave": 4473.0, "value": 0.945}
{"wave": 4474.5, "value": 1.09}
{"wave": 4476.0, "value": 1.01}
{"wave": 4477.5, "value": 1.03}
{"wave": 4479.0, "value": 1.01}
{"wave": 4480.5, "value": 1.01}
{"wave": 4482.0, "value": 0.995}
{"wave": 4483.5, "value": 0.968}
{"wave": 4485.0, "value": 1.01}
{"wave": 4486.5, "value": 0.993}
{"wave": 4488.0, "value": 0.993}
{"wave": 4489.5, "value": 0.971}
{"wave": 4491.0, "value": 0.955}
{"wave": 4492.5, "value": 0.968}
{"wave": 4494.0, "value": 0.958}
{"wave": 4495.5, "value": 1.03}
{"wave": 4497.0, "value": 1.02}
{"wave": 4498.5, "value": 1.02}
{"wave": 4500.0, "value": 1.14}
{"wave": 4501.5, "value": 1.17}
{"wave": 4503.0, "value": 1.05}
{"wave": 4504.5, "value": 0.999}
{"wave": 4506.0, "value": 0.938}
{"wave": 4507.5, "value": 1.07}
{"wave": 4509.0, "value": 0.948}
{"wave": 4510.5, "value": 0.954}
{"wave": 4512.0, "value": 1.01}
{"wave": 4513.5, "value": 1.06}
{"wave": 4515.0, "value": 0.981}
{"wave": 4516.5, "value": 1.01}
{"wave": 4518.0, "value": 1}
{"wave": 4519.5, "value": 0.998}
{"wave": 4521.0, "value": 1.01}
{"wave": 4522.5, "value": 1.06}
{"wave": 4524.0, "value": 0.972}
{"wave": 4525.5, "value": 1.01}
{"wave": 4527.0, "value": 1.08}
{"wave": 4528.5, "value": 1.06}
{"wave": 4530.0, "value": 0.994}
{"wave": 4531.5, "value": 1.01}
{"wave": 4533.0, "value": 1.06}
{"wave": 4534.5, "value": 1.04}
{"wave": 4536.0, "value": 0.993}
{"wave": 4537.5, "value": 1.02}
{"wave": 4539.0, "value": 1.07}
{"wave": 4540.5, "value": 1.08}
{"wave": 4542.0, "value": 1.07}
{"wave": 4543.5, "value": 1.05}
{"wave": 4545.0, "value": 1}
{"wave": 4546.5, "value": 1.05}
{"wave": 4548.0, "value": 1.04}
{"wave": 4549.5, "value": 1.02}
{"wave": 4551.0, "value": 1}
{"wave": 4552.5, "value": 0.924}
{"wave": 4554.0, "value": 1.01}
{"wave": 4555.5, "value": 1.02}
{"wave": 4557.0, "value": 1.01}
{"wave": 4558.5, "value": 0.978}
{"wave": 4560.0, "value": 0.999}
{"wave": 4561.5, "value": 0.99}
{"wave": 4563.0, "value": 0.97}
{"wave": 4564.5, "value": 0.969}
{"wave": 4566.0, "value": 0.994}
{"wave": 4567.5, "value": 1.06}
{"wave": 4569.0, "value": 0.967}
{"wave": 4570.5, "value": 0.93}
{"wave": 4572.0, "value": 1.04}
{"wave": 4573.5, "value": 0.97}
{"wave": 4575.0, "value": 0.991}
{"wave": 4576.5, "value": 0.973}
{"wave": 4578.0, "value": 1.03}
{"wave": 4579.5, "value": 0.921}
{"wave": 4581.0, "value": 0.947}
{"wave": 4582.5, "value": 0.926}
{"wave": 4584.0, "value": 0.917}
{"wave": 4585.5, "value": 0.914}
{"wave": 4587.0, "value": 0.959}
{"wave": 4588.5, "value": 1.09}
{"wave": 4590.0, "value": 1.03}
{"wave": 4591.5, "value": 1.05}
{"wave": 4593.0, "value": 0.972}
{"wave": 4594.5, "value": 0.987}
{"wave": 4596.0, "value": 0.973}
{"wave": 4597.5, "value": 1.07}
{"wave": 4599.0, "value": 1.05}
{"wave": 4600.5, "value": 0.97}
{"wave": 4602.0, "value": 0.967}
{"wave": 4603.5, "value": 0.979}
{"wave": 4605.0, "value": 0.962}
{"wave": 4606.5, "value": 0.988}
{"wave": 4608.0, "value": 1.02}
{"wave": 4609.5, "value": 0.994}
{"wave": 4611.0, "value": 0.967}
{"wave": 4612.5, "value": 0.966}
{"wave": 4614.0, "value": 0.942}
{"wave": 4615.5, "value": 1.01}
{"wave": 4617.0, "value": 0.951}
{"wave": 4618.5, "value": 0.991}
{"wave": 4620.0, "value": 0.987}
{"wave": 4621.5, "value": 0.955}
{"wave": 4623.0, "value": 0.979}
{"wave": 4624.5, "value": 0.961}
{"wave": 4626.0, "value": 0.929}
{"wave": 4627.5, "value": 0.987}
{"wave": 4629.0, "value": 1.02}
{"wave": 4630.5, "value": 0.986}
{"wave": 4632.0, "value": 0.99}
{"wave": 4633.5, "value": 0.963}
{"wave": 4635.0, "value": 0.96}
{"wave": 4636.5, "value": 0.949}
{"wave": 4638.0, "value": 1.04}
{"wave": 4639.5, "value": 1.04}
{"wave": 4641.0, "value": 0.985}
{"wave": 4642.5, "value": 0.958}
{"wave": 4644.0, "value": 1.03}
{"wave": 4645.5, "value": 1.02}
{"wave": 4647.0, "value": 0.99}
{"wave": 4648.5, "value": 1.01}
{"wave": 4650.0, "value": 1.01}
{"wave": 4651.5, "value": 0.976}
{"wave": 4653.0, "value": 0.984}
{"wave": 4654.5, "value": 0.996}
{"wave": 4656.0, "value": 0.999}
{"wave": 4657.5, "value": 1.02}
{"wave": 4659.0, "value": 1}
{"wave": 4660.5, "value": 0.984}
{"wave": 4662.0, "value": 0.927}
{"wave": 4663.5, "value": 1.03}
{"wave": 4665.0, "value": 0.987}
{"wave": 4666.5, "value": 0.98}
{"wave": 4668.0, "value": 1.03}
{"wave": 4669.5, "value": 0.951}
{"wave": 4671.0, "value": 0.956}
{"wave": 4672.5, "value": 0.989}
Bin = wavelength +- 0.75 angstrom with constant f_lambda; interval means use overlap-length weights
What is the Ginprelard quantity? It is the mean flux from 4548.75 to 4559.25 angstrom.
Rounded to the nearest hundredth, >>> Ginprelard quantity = 0.99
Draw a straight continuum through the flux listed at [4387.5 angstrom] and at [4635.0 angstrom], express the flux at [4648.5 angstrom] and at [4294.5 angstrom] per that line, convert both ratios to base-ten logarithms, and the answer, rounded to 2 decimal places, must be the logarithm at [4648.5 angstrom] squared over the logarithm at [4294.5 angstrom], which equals 0.04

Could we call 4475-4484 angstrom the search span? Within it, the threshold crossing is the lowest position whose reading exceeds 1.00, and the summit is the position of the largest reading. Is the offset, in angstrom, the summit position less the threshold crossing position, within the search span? 1.5 angstrom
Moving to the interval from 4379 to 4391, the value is 4.5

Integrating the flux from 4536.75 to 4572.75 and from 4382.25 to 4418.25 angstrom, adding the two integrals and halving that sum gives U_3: 36.6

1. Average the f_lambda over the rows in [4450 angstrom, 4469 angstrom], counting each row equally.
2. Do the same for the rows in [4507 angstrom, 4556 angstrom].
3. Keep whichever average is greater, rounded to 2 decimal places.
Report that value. 1.02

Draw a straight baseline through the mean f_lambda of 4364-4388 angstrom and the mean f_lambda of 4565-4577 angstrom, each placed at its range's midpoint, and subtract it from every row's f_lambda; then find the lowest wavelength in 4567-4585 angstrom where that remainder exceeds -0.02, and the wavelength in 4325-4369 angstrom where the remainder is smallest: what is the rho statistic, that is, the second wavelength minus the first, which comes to -202.5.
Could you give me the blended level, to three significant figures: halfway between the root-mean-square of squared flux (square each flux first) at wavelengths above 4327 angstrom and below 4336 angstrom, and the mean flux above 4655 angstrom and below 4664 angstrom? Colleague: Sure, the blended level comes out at 1.00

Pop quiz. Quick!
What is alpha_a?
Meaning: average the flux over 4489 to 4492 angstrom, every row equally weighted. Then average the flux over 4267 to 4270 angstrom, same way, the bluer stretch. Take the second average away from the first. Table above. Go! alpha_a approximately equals -0.19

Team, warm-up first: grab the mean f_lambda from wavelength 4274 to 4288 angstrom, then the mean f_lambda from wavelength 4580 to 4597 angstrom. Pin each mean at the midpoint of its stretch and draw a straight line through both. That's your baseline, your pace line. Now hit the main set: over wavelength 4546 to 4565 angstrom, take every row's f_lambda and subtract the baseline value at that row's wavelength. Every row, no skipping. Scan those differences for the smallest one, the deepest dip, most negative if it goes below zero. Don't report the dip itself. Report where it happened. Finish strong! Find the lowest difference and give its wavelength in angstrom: 4552.5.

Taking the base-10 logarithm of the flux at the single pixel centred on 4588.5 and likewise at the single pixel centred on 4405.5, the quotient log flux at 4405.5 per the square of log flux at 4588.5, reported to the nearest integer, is 21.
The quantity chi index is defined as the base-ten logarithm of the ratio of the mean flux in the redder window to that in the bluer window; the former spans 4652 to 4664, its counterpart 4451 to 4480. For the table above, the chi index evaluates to -0.01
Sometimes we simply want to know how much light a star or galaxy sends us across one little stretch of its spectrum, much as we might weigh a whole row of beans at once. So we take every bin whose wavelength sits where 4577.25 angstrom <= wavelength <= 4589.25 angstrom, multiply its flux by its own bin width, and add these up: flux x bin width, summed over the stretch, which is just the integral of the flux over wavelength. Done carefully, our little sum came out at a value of 12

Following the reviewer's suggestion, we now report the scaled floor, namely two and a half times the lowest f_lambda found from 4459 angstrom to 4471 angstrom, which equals 2.33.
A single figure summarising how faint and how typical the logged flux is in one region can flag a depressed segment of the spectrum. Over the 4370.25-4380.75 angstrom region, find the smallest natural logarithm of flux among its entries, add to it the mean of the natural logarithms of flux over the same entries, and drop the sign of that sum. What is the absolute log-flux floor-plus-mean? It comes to 0.27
